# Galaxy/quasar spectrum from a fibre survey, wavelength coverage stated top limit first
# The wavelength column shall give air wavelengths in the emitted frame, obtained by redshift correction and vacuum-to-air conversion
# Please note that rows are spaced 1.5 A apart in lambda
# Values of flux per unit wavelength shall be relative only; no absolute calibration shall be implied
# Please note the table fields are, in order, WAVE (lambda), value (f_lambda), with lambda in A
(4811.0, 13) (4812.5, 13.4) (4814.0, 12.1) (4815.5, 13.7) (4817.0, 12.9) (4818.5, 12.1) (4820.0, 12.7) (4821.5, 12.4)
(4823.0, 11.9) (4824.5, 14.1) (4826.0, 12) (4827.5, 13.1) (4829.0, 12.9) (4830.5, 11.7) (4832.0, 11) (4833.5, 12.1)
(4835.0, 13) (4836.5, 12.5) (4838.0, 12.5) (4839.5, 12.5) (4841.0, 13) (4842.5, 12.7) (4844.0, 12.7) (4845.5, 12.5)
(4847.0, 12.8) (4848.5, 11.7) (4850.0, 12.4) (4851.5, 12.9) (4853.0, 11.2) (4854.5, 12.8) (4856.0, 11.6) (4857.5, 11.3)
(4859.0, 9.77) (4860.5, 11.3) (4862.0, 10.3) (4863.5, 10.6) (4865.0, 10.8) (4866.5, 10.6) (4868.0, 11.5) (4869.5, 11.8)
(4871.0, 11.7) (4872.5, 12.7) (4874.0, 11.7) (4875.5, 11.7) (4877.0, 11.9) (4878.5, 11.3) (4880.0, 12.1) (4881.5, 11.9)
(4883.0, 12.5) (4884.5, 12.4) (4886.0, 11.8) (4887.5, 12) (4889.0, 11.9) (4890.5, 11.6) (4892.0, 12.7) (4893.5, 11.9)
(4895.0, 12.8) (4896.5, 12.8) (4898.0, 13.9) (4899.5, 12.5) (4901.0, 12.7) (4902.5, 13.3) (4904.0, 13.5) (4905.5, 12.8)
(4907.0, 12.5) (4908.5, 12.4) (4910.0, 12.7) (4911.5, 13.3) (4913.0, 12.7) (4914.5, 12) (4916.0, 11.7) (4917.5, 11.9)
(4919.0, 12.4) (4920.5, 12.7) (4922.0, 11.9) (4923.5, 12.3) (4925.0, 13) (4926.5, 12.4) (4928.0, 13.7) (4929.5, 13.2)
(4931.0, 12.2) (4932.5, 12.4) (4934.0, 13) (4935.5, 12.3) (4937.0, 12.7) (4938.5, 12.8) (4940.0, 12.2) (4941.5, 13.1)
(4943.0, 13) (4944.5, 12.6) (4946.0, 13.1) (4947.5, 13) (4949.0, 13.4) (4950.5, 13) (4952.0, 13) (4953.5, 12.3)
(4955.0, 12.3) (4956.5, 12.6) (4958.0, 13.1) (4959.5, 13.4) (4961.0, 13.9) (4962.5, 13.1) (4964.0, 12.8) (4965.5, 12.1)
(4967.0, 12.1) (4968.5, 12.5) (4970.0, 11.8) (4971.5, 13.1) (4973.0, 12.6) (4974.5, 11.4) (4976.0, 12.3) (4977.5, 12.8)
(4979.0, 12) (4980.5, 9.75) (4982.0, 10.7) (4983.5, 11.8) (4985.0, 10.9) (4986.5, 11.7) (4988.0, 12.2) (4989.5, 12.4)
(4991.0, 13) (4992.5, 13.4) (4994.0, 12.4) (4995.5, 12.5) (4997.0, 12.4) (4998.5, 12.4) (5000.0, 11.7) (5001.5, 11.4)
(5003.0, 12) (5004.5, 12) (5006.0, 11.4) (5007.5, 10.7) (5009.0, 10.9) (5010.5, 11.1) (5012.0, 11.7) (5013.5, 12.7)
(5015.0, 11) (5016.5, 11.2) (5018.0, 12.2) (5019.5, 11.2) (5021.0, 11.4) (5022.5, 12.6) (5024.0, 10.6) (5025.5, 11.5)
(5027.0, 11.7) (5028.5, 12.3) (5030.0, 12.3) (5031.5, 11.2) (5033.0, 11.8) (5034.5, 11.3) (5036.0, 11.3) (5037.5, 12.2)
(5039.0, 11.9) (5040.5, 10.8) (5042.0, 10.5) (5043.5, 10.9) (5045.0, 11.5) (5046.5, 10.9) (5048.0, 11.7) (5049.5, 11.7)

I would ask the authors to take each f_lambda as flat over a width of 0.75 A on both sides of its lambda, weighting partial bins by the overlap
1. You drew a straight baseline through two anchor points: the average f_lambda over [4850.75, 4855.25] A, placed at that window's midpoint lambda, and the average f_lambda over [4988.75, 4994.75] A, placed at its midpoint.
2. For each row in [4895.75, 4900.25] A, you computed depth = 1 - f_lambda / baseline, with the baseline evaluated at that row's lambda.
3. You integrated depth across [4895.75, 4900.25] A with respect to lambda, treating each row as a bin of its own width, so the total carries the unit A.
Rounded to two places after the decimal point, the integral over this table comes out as -0.22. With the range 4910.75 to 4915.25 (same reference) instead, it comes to -0.05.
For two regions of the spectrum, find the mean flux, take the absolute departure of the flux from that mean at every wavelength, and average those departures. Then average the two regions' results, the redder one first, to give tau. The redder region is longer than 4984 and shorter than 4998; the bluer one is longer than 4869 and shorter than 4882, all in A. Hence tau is 0.367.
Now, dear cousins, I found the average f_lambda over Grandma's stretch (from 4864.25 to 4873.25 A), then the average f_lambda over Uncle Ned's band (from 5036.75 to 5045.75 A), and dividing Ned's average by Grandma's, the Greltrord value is 0.98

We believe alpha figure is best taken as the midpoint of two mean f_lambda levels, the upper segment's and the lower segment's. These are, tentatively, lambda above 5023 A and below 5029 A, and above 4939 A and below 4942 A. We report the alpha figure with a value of 12.1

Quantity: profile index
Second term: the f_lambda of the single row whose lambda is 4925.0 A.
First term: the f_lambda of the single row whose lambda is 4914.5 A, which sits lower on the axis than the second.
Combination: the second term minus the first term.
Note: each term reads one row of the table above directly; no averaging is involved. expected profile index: 1.0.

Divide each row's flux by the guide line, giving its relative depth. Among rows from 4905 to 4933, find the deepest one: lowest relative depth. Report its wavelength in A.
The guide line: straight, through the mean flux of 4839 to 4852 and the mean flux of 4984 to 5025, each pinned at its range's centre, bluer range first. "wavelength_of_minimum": 4916.0 A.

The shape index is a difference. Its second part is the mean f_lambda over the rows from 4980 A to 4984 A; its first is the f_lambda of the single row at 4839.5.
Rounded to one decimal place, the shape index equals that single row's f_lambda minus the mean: 1.8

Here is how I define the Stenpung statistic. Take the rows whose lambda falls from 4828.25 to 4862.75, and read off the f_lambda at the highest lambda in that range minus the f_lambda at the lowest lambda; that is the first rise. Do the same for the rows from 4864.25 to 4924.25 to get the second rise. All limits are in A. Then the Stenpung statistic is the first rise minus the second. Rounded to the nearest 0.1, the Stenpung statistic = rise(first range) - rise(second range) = -4.1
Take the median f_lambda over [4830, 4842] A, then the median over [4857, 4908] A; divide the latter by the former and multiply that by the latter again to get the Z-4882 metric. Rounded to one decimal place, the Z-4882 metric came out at 11.3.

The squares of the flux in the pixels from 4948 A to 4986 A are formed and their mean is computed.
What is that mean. 153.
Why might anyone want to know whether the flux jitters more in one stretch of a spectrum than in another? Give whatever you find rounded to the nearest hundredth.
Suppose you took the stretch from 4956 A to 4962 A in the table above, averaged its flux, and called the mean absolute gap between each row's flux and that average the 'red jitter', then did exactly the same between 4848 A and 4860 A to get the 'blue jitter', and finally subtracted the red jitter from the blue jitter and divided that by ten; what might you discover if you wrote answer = 0.03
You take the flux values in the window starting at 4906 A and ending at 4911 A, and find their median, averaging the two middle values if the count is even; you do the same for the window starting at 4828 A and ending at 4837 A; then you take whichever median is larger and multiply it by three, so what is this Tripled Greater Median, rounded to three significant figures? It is 37.5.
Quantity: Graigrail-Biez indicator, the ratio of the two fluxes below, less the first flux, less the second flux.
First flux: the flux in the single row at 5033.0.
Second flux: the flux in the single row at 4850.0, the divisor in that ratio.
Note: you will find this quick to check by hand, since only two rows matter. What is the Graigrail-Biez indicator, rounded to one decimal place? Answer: -23.2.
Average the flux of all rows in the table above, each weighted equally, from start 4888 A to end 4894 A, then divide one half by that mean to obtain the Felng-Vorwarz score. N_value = 0.0416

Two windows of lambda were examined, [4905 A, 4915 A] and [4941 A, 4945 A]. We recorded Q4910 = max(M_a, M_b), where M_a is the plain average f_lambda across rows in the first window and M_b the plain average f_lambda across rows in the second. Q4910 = 12.9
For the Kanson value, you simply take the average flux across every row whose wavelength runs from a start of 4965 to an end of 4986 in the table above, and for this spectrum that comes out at 11.8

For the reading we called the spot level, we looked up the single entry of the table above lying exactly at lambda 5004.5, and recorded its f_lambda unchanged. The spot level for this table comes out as 12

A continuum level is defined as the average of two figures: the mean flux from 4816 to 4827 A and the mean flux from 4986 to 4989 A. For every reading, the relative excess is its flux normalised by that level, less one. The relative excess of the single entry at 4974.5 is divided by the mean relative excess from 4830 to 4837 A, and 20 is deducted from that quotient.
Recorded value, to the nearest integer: -16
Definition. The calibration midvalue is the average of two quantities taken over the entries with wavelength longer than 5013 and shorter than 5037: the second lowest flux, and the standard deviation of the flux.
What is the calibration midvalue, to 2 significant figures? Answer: 5.8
